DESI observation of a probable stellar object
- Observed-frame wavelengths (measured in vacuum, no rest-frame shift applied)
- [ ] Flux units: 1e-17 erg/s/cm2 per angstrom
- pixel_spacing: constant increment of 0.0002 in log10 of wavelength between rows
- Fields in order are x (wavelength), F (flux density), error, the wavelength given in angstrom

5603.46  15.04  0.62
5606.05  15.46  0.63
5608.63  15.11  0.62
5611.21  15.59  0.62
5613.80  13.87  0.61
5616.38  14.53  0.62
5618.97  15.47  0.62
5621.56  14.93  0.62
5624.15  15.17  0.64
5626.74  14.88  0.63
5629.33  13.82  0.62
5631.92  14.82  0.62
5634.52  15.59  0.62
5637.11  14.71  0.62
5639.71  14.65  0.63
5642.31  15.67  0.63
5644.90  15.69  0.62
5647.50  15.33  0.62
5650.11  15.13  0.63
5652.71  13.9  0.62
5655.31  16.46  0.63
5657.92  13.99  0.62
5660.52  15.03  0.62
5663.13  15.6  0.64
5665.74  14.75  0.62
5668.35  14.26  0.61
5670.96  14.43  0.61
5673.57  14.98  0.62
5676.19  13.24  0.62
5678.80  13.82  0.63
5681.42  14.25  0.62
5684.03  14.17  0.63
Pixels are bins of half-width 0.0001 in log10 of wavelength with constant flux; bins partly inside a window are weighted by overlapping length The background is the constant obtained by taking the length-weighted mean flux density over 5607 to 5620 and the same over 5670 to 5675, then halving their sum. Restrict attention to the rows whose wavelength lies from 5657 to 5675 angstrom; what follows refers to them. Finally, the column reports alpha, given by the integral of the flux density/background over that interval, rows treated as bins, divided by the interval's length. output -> 0.99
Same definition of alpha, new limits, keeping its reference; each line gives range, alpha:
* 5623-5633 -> 0.99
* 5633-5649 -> 1.03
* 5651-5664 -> 1.01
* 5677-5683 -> 0.95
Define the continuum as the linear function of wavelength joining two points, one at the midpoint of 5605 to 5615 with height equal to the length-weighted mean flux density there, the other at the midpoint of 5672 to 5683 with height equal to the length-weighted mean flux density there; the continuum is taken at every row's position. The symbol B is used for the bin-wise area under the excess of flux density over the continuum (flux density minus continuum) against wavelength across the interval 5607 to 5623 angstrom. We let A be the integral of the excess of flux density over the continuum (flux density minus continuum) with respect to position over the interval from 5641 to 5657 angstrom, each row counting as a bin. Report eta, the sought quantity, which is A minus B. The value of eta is 13.8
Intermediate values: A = 14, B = 0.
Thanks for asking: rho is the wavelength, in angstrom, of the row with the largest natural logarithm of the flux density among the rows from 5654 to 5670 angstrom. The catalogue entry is 5655.31 angstrom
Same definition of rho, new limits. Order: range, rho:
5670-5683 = 5673.57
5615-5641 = 5634.52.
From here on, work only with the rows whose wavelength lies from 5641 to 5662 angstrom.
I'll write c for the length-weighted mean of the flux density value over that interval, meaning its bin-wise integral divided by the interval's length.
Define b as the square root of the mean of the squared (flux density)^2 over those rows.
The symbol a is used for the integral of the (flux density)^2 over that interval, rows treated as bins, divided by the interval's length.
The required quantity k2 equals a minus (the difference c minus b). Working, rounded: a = 230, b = 231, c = 15.2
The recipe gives 447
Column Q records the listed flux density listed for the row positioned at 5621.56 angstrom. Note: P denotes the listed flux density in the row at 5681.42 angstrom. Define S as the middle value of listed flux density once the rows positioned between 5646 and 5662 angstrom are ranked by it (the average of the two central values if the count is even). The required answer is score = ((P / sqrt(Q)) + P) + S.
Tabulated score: 33.0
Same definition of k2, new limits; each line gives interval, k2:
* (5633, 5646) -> 451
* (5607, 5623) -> 432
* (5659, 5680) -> 409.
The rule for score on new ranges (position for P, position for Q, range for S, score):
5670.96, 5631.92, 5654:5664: 33.5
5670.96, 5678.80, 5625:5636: 33.2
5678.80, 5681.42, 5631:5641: 32.2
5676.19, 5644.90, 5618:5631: 31.5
